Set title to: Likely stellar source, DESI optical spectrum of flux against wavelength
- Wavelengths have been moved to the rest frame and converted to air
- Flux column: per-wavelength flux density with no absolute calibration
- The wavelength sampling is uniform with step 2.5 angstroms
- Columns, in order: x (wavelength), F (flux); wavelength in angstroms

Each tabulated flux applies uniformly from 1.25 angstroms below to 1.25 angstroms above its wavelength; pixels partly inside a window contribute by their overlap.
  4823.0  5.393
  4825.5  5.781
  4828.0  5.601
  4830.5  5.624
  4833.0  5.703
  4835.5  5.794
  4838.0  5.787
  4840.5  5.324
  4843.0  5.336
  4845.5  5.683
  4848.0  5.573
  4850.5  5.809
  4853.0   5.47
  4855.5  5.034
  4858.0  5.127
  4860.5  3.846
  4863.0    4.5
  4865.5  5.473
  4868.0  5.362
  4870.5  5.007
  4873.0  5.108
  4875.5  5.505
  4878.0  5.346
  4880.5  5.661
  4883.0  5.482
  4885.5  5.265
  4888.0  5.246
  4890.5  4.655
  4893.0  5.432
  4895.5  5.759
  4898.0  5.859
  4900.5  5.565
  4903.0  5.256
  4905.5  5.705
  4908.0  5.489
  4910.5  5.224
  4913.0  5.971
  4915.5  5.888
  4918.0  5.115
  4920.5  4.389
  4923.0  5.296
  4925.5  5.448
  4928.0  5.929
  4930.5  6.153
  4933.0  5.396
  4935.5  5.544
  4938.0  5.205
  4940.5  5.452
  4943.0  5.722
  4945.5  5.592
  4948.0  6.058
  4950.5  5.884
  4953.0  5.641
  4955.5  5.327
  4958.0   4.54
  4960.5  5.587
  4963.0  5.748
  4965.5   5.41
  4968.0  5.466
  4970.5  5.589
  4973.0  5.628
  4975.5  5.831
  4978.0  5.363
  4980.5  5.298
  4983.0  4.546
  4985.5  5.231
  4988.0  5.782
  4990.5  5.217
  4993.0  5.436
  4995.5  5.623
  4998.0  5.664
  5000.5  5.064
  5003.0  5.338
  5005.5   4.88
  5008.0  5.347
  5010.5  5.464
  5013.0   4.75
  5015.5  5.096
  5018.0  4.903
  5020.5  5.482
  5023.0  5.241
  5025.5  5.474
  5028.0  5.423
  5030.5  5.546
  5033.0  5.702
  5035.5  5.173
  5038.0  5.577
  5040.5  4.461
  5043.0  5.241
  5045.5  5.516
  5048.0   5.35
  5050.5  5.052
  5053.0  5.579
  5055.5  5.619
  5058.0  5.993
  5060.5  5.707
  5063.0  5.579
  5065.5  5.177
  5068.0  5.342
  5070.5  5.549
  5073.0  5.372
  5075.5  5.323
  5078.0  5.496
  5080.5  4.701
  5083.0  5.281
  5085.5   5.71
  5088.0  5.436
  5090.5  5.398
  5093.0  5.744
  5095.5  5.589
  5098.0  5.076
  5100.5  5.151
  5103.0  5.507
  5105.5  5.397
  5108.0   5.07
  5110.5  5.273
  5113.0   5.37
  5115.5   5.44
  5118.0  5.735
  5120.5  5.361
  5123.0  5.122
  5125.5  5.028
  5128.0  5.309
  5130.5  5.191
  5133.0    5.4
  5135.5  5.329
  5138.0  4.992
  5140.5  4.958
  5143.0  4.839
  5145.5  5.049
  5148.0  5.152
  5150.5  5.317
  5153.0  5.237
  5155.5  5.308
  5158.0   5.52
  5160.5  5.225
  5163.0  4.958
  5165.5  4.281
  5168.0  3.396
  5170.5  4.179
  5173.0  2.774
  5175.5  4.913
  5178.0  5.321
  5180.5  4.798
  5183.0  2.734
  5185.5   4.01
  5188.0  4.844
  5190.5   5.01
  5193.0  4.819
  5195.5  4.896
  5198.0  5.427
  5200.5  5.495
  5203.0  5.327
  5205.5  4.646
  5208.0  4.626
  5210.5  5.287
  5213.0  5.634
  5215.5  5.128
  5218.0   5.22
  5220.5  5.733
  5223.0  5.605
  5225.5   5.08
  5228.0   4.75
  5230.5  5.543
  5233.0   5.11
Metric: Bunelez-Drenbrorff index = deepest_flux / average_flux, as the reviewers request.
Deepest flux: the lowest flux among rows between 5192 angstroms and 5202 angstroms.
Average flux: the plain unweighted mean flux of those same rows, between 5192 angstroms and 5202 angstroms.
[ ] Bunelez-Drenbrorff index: 0.93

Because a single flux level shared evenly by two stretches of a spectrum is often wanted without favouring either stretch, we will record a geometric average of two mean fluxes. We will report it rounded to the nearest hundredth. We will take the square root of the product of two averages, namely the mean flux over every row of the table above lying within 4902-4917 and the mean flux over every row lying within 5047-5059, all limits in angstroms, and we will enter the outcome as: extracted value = 5.55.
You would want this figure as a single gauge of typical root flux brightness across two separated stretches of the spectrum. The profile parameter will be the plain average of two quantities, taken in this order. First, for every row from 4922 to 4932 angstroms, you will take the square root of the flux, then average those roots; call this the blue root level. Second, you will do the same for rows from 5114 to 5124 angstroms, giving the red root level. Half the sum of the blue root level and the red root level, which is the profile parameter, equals 2.36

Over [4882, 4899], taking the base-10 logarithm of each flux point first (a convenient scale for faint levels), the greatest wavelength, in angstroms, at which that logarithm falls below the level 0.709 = 4890.5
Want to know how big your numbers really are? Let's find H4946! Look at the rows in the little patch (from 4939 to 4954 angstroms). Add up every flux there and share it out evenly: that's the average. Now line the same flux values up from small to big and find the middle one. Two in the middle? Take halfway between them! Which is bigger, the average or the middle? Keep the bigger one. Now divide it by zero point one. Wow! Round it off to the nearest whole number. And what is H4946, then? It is 57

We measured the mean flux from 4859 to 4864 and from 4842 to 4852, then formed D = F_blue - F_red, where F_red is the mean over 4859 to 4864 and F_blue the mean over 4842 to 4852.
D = 1.4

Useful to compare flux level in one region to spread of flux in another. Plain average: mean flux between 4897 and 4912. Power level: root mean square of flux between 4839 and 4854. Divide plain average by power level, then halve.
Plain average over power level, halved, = 0.498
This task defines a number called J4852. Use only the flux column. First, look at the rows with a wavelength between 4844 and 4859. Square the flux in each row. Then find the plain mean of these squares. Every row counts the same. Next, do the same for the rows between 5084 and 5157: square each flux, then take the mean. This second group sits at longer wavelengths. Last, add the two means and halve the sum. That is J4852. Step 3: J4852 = 28.9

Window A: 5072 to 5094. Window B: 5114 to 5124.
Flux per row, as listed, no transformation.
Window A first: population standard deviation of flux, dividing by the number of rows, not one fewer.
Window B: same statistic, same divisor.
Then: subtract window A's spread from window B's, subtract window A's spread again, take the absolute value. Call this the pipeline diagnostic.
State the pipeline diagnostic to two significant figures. 0.35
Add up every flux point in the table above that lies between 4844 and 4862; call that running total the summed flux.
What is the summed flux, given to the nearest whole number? 37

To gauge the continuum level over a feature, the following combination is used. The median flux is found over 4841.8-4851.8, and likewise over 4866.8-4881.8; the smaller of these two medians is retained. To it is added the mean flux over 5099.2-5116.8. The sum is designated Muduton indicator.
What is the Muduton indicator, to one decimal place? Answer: 10.7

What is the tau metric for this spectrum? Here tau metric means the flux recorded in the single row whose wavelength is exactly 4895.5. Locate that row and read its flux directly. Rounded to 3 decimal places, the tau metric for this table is 5.759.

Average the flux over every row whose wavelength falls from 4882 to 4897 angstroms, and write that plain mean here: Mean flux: 5.31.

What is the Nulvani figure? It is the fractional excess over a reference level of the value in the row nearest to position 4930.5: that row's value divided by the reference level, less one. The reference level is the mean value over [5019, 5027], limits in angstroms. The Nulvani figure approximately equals 0.14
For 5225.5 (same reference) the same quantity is -0.06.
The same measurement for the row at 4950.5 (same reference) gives 0.09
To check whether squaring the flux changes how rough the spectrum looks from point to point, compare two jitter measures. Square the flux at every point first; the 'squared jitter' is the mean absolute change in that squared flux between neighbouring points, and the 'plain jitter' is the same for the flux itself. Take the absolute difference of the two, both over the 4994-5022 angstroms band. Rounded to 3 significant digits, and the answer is 3.53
